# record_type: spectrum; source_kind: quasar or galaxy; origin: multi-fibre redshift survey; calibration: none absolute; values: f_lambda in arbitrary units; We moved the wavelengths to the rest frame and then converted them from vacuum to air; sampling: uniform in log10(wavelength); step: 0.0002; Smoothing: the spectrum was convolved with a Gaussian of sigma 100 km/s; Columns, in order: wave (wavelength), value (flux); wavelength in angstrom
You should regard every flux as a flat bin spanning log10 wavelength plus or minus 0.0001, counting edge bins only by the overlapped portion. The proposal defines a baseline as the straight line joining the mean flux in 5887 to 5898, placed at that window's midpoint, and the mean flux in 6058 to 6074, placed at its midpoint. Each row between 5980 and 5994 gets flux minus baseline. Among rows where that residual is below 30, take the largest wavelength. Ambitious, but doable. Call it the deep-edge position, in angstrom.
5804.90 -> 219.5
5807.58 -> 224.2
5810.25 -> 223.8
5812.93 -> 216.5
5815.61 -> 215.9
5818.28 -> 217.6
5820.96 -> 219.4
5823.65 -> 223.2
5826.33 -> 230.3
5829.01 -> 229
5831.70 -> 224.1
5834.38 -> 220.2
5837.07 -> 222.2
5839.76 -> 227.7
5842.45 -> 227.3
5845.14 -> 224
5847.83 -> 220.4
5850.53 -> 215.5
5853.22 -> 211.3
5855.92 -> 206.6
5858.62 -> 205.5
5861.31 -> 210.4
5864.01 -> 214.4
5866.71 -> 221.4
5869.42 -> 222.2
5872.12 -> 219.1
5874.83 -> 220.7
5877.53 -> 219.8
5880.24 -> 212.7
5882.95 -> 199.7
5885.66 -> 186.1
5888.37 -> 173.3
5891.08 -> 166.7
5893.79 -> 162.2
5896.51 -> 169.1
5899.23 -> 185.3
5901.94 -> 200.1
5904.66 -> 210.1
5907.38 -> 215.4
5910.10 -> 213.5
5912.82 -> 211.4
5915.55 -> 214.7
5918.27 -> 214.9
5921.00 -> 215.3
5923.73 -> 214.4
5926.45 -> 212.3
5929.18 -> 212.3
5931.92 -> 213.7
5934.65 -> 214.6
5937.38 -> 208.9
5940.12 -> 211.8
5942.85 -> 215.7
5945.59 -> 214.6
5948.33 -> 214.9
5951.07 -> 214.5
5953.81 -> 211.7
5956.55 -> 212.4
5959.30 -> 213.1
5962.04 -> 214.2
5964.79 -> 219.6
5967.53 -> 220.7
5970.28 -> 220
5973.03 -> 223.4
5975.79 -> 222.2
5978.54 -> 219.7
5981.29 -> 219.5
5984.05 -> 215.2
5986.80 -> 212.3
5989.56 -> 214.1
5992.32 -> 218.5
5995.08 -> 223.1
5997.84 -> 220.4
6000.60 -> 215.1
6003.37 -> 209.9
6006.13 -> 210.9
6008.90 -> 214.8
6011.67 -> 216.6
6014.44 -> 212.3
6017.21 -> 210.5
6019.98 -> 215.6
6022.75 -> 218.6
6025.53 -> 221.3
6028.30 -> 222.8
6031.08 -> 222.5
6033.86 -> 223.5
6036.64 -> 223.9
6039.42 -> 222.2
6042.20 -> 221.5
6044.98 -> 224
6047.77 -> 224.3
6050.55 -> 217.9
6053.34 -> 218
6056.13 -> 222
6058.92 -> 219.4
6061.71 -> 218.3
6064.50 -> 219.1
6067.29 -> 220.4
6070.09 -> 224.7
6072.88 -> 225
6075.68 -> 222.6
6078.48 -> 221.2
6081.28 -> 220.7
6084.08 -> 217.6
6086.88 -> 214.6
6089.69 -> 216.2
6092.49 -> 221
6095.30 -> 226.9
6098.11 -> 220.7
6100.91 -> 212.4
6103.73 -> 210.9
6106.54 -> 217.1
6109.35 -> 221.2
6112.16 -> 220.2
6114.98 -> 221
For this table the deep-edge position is 5992.32 angstrom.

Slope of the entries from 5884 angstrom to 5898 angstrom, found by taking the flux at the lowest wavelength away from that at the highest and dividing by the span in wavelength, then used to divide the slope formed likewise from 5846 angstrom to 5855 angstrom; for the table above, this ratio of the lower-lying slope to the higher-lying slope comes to 1.1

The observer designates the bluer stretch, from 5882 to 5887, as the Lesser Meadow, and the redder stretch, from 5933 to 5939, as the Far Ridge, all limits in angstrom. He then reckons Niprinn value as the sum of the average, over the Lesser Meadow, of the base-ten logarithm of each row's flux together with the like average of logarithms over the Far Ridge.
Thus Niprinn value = 4.61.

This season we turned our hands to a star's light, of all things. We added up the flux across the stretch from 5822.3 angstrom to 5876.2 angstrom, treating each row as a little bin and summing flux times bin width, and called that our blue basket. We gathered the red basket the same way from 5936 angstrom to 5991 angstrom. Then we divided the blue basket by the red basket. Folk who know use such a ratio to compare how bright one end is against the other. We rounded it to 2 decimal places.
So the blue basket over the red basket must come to 1.00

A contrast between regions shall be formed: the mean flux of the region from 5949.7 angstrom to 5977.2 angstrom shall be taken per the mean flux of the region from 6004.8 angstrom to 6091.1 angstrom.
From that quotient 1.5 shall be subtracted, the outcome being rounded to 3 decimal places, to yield -0.510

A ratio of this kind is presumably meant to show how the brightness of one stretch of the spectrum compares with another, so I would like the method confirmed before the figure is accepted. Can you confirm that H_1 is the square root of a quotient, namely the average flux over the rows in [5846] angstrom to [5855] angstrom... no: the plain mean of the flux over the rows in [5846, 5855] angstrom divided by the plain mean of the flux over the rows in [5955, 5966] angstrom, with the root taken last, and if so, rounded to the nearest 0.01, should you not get 1.00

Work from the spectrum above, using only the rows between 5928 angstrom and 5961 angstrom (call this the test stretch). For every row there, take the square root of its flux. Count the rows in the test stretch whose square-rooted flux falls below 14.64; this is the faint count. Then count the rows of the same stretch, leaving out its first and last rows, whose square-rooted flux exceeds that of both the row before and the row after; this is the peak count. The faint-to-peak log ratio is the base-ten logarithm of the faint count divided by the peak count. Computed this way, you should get 0.37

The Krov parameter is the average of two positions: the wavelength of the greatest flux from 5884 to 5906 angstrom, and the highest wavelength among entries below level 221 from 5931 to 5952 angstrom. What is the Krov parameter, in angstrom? 5927.9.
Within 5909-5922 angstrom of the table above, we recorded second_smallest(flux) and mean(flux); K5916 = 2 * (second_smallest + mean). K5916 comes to 855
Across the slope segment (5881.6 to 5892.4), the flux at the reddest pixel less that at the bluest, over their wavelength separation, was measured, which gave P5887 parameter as -4.1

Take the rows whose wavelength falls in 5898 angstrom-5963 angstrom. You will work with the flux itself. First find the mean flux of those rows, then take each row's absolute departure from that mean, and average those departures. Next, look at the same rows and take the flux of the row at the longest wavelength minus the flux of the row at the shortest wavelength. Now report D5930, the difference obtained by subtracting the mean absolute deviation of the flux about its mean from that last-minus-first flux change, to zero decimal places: 25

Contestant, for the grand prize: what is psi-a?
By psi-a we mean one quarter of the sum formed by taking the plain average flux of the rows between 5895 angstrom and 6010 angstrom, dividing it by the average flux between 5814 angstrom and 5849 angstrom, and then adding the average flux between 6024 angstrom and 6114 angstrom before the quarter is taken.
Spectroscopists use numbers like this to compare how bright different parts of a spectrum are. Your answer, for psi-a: 55.3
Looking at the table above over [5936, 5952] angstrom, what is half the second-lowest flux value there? 106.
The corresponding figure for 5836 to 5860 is 103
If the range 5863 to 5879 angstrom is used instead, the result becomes 110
